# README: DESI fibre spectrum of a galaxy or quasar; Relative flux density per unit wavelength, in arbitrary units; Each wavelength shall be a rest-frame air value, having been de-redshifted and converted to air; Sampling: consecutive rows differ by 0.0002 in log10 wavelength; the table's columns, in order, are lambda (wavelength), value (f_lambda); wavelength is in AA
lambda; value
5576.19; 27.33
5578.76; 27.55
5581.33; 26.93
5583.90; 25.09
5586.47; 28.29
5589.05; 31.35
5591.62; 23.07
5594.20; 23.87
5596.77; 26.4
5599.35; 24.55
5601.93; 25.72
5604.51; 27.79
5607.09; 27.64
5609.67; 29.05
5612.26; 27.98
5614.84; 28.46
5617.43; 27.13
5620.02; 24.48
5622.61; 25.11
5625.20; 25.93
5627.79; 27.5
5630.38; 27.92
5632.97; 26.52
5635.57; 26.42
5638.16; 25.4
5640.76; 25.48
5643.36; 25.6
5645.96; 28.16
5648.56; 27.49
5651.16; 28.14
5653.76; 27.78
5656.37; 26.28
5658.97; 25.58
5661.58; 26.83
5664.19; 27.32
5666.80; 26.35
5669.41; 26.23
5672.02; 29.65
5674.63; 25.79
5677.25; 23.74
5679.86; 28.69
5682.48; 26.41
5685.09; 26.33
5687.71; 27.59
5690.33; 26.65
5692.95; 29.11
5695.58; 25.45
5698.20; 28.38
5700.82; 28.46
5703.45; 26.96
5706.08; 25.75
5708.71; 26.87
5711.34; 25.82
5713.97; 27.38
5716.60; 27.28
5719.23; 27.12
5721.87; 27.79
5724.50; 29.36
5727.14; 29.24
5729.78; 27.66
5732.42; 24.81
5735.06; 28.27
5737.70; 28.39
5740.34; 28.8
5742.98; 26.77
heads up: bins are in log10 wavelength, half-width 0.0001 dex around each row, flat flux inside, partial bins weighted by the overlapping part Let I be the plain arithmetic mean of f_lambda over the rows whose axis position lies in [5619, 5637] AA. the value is 26.3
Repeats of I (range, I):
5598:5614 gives 27.1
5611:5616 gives 28.2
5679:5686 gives 27.1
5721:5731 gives 28.5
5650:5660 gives 26.9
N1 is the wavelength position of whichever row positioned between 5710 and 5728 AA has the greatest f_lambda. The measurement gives 5724.50 AA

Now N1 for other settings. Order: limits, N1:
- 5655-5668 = 5664.19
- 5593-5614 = 5609.67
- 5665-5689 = 5672.02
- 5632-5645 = 5632.97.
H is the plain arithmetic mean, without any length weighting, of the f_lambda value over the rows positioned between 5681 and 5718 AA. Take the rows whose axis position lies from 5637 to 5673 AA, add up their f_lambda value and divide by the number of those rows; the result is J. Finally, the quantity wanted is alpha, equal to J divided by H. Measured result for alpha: 0.99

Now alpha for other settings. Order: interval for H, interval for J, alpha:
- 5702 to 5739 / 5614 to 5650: 0.97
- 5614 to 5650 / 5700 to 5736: 1.03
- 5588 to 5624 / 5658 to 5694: 1.01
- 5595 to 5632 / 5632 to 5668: 0.99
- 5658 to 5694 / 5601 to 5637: 1.00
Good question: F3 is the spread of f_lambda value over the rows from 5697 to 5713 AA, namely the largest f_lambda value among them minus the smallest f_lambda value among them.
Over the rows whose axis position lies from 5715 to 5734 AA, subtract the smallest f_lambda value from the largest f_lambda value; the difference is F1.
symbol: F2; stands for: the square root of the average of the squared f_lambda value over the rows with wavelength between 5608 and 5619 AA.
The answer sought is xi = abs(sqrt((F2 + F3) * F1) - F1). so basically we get 7.30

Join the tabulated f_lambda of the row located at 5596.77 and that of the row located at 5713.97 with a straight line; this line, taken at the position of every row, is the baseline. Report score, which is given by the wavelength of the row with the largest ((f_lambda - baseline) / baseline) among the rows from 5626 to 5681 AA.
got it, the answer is 5672.02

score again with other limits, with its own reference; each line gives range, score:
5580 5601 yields 5589.05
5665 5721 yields 5672.02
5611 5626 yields 5614.84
